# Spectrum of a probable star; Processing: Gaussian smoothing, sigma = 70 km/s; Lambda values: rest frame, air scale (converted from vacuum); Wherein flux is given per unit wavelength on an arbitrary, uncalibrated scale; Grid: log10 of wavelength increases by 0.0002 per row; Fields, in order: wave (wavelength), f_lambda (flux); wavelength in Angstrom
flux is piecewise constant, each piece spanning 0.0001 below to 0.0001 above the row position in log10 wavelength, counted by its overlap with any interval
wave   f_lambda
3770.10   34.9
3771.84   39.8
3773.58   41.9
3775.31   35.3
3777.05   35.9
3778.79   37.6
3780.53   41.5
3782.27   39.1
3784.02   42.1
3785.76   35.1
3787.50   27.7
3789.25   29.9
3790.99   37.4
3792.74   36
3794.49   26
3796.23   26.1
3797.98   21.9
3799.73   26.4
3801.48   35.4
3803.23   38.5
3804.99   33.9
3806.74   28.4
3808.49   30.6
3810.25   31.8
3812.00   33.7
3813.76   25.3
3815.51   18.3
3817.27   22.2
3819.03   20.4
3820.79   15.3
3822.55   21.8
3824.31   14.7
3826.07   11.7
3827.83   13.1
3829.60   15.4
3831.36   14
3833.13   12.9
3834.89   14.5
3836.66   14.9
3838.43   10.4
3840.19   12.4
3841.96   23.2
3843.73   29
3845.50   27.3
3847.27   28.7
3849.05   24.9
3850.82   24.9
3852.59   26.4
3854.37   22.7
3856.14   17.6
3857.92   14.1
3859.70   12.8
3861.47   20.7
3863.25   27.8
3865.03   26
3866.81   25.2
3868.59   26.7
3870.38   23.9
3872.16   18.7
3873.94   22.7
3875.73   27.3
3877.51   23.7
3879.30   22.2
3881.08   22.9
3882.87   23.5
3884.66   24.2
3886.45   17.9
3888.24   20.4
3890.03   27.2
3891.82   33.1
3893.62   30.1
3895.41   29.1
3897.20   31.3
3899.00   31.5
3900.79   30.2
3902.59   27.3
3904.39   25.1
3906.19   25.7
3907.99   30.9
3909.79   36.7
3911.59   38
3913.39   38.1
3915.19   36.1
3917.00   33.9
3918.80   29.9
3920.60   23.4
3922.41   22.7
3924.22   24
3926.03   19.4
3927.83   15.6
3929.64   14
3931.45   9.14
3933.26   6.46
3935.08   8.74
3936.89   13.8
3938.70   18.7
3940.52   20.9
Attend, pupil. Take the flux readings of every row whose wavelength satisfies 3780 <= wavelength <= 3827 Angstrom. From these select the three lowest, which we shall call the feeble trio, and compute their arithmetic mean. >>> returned 14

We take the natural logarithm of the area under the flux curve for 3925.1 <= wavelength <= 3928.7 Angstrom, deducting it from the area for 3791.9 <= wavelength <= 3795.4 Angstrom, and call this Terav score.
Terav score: 104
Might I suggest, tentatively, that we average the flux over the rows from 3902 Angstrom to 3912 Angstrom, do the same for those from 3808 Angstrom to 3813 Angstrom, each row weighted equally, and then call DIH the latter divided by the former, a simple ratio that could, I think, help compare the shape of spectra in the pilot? 1.05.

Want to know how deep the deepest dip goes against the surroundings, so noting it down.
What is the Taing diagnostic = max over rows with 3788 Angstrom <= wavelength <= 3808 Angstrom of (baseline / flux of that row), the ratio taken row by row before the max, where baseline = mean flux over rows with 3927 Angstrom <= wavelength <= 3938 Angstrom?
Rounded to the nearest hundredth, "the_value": 0.52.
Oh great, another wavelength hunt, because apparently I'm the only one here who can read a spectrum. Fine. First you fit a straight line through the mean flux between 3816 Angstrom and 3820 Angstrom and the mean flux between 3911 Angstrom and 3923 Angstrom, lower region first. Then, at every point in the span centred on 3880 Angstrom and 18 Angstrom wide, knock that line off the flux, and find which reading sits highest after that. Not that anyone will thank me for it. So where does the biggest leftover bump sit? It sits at 3875.73 Angstrom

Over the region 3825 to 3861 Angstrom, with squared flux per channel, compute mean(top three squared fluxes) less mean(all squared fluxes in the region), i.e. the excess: 420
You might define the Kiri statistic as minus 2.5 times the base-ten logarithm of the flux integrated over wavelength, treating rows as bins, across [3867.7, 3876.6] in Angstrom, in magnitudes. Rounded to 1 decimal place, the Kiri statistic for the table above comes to -5.8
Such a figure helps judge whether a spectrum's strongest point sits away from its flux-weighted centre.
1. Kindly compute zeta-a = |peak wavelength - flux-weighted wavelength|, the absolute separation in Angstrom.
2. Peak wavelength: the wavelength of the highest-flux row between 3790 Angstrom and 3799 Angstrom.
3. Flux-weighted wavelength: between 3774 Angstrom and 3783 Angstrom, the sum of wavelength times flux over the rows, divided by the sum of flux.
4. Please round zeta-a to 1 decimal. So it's 12.1 Angstrom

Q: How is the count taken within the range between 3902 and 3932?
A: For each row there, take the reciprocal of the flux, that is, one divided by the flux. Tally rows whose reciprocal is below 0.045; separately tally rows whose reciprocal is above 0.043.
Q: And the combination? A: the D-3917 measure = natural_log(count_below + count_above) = 2.89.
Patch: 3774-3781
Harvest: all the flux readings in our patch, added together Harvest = 150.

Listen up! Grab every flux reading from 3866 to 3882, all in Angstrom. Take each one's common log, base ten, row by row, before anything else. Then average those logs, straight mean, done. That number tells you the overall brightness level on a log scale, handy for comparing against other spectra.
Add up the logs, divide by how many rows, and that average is 1.37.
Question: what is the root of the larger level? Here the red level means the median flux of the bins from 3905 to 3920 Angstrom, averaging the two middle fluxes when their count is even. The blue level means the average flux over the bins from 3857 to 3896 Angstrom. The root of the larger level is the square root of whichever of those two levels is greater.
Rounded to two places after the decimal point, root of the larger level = 5.92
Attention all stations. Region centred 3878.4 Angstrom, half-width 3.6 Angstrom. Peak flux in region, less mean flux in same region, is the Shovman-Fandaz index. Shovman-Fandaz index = 3.3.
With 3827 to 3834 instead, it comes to 1.6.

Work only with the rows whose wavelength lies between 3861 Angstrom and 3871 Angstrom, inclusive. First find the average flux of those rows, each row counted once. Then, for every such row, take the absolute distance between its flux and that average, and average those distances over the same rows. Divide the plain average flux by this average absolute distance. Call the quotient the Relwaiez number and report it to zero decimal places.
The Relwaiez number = 14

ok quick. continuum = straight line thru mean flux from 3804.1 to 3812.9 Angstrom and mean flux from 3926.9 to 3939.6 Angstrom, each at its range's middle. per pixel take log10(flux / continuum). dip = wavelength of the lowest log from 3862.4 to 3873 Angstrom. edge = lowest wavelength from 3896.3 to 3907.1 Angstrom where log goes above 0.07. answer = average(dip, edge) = 3884.7 Angstrom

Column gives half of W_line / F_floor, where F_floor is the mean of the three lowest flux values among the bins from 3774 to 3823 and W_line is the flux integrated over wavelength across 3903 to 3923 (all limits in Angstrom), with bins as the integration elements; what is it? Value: 17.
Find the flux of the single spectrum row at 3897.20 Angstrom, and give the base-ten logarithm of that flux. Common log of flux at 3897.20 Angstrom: 1.50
